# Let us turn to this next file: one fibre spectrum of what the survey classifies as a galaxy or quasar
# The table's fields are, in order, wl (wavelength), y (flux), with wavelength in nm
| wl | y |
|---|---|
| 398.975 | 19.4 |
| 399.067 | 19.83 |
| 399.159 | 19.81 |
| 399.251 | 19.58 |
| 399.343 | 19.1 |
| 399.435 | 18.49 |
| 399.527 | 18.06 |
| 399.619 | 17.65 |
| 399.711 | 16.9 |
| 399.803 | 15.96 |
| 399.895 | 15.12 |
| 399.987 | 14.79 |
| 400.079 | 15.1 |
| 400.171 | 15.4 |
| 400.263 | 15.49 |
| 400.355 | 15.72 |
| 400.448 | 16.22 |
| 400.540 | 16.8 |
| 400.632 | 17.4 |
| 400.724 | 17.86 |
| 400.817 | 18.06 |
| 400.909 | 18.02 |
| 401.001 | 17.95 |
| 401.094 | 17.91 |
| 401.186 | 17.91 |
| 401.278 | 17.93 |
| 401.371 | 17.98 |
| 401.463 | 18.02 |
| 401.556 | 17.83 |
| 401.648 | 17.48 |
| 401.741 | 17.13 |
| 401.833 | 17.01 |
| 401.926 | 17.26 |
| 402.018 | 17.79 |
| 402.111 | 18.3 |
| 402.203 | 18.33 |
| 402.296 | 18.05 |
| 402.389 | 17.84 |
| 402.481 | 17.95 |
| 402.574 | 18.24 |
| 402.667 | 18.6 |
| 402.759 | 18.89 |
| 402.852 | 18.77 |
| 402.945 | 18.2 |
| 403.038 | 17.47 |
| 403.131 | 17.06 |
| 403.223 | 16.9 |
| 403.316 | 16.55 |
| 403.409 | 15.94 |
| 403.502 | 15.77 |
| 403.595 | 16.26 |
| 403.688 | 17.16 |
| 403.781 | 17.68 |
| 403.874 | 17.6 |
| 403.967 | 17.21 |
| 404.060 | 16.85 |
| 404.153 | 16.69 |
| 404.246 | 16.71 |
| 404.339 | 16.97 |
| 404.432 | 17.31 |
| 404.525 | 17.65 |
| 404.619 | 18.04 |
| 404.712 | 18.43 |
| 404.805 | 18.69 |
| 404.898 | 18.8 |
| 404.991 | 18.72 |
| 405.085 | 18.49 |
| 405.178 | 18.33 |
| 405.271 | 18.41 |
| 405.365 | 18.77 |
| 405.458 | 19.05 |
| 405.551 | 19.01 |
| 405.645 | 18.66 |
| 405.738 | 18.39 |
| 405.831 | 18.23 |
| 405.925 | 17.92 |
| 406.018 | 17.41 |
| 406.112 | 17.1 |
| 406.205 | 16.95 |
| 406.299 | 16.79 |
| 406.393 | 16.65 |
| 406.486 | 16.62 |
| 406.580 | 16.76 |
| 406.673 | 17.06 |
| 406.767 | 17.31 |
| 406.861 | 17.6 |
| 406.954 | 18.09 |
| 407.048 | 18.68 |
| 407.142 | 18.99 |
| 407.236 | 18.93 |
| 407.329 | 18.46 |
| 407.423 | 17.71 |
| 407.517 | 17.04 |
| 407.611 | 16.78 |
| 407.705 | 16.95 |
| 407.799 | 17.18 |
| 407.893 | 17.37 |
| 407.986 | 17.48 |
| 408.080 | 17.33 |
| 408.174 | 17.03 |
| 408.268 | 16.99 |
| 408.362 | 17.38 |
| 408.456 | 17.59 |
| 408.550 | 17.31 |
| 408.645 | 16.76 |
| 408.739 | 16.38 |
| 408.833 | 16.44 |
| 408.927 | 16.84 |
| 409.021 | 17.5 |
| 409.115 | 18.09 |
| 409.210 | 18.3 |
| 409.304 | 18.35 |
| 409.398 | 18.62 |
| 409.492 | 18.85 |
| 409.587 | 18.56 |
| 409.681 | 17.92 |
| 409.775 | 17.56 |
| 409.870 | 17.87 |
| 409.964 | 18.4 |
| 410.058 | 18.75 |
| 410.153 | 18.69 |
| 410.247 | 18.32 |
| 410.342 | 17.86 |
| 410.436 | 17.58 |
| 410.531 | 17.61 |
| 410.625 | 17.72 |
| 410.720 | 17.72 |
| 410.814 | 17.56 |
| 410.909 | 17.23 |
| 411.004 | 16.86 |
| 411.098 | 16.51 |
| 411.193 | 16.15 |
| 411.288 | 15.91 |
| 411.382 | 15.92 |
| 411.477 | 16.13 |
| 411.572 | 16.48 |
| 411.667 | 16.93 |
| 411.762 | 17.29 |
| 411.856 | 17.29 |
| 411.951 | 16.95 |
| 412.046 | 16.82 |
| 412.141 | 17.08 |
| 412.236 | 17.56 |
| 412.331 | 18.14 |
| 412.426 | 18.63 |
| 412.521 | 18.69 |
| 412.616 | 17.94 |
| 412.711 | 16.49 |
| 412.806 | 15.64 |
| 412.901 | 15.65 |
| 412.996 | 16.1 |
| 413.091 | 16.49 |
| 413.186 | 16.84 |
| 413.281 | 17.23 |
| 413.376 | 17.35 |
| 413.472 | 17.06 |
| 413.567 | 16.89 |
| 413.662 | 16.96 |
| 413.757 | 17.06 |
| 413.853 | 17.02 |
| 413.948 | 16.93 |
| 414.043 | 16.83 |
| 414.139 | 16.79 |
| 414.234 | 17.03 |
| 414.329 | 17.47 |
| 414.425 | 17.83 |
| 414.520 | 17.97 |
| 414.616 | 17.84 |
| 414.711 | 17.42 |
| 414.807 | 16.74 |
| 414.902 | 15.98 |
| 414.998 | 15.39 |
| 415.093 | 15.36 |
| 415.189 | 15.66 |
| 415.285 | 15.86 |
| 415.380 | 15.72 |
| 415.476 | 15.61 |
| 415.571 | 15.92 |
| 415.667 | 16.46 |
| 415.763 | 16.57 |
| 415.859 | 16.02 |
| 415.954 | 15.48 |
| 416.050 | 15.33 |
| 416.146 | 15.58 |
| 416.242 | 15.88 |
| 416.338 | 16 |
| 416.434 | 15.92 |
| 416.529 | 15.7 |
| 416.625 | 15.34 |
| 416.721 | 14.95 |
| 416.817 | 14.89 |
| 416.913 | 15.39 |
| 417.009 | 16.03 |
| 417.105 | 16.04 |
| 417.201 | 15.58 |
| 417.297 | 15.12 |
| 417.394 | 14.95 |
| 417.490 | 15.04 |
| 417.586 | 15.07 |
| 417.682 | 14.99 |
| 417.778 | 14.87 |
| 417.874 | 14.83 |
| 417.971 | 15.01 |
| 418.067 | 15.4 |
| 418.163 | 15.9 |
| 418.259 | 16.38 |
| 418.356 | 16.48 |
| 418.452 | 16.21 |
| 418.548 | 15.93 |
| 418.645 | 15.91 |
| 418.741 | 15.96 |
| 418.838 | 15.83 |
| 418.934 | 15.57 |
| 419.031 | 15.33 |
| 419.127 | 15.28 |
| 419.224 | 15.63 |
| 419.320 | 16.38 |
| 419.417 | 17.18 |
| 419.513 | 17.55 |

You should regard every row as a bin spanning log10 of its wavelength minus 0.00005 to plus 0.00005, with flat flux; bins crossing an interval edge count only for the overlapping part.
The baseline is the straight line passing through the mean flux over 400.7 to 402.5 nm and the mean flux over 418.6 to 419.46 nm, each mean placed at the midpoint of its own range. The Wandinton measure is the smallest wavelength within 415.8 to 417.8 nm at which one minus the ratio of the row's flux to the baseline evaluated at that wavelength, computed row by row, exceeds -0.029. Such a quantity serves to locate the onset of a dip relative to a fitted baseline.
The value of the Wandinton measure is 415.859 nm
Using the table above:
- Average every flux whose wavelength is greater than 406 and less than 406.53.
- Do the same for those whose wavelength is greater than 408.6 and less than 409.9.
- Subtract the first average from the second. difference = 0.8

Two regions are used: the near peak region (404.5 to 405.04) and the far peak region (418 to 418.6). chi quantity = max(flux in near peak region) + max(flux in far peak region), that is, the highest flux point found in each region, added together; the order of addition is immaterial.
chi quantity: 35.3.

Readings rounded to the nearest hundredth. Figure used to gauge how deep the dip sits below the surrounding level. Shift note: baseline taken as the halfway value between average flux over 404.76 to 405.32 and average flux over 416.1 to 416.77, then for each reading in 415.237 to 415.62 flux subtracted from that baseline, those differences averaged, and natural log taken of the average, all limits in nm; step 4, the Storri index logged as 0.28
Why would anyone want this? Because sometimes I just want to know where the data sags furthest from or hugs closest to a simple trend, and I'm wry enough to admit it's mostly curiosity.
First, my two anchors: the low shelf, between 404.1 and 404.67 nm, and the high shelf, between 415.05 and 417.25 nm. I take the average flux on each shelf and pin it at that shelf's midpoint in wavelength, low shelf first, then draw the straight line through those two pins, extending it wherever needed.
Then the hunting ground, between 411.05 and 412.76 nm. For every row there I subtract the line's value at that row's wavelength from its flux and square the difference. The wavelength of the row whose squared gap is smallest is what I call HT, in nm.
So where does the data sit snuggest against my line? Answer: 411.098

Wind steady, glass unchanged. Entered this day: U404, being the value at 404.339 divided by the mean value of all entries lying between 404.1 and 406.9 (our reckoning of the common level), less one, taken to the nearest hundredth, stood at -0.05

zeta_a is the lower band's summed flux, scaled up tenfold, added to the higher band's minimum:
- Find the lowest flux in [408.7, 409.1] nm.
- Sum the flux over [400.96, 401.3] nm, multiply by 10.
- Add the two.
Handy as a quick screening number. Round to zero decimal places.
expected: 733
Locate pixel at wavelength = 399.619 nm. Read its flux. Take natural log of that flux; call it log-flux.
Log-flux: 2.87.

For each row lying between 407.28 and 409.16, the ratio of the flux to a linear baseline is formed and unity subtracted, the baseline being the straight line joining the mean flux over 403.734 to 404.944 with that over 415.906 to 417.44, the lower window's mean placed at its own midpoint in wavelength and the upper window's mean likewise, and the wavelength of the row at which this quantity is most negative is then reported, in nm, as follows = 408.739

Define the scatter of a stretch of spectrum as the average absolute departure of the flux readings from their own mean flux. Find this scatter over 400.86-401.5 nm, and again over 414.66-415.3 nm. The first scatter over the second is 0.1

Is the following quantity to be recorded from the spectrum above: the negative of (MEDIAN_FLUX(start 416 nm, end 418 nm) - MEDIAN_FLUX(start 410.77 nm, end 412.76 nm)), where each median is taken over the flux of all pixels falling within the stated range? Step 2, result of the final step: 1.6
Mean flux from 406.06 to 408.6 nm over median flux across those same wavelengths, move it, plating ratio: 1.01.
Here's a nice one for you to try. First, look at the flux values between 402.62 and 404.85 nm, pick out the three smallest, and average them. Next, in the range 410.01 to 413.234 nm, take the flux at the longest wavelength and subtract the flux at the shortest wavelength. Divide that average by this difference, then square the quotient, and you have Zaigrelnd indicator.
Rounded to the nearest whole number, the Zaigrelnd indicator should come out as 70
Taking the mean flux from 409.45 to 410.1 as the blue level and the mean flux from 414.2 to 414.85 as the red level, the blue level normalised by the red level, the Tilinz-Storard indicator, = 1.05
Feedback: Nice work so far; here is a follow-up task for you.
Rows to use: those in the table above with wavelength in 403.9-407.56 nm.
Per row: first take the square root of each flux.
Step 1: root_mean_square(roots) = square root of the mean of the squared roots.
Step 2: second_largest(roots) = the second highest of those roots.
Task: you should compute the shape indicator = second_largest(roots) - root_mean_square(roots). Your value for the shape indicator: 0.14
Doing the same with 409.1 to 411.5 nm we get 0.13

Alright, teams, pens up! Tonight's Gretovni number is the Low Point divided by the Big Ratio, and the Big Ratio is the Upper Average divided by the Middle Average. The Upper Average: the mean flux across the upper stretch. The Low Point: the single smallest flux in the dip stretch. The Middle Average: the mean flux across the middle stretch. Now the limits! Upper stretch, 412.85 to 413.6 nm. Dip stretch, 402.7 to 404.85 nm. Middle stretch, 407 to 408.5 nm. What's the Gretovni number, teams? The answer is 16.6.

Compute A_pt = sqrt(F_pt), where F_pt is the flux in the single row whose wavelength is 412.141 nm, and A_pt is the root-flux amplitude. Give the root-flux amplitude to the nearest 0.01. 4.13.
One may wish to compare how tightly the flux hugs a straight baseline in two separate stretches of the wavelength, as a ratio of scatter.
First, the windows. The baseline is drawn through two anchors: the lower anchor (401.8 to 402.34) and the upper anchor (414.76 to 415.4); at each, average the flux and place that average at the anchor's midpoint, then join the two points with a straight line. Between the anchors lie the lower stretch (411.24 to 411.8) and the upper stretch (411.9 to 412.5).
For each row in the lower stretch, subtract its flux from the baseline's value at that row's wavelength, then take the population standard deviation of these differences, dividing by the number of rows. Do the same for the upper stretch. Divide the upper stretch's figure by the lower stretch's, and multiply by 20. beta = 25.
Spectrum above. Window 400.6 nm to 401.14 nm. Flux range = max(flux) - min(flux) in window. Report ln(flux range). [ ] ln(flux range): -0.4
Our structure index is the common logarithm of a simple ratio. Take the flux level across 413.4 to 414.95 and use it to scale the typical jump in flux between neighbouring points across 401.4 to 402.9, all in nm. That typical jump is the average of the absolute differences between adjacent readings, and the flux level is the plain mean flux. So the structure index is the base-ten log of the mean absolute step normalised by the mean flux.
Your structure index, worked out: -1.81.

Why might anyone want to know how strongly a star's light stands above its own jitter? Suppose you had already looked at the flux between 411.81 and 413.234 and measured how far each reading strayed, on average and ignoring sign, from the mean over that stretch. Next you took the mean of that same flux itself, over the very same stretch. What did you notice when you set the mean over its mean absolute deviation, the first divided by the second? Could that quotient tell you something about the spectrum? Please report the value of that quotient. 22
